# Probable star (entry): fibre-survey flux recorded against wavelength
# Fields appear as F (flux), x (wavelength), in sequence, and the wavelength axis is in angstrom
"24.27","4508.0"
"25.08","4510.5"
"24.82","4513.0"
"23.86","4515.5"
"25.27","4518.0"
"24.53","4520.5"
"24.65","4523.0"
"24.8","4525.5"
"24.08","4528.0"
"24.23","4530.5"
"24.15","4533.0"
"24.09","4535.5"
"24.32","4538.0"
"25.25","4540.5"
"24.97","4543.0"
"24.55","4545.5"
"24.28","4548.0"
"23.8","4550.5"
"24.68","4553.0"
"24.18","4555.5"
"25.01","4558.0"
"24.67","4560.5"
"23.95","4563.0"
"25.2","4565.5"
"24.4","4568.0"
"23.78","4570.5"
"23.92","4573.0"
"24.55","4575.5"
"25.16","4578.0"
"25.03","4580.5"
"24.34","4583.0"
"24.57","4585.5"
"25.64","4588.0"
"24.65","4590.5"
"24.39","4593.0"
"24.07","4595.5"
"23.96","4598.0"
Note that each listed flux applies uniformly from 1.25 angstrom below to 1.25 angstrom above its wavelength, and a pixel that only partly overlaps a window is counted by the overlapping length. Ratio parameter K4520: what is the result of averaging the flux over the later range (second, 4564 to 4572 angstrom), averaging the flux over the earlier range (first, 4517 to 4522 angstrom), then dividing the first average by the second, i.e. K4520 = 1.02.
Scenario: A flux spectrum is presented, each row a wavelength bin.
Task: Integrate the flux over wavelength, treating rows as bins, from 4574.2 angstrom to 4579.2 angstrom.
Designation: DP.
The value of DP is 124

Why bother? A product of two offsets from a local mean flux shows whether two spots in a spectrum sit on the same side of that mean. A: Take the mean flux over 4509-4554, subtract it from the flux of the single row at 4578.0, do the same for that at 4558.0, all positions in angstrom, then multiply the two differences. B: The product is 0.31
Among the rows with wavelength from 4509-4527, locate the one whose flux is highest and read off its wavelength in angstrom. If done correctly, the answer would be 4518.0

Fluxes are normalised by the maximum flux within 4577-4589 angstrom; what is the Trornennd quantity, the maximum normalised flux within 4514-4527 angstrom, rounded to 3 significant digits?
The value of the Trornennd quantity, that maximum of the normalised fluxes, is 0.986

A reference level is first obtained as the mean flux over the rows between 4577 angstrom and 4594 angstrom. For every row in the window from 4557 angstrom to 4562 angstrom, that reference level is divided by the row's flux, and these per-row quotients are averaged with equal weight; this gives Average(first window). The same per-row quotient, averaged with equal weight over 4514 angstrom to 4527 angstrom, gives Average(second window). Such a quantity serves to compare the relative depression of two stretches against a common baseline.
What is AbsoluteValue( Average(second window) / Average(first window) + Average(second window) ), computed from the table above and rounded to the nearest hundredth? 2.02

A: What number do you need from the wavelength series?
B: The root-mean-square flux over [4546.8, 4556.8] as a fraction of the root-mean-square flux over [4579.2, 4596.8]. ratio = 0.98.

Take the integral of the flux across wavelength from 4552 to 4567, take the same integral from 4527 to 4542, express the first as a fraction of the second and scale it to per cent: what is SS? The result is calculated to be 101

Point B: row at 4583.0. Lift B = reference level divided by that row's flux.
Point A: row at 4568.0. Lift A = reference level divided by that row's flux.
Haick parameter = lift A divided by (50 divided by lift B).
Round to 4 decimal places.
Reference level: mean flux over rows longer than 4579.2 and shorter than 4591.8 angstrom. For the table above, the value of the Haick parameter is 0.0208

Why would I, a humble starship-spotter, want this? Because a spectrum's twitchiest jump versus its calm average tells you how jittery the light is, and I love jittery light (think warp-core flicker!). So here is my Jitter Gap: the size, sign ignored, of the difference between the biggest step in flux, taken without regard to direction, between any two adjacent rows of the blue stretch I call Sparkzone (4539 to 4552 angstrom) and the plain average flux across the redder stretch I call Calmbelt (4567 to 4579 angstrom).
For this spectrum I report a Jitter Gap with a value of 23.9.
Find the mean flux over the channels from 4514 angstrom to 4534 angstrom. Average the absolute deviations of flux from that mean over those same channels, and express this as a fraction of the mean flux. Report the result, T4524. 0.0150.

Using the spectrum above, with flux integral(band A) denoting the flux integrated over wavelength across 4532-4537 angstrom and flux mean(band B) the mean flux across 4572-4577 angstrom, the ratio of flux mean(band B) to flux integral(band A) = 0.201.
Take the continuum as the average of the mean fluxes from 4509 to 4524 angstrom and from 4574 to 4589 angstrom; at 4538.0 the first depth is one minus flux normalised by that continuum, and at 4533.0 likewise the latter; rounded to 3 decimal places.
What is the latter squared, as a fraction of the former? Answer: 0.035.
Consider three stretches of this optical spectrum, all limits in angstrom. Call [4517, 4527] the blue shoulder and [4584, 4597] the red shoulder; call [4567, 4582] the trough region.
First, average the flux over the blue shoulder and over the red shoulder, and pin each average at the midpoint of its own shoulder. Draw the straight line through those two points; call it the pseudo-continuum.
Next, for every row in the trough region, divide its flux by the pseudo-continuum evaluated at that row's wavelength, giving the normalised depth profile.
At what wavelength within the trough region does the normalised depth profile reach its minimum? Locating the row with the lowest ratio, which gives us 4570.5 angstrom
